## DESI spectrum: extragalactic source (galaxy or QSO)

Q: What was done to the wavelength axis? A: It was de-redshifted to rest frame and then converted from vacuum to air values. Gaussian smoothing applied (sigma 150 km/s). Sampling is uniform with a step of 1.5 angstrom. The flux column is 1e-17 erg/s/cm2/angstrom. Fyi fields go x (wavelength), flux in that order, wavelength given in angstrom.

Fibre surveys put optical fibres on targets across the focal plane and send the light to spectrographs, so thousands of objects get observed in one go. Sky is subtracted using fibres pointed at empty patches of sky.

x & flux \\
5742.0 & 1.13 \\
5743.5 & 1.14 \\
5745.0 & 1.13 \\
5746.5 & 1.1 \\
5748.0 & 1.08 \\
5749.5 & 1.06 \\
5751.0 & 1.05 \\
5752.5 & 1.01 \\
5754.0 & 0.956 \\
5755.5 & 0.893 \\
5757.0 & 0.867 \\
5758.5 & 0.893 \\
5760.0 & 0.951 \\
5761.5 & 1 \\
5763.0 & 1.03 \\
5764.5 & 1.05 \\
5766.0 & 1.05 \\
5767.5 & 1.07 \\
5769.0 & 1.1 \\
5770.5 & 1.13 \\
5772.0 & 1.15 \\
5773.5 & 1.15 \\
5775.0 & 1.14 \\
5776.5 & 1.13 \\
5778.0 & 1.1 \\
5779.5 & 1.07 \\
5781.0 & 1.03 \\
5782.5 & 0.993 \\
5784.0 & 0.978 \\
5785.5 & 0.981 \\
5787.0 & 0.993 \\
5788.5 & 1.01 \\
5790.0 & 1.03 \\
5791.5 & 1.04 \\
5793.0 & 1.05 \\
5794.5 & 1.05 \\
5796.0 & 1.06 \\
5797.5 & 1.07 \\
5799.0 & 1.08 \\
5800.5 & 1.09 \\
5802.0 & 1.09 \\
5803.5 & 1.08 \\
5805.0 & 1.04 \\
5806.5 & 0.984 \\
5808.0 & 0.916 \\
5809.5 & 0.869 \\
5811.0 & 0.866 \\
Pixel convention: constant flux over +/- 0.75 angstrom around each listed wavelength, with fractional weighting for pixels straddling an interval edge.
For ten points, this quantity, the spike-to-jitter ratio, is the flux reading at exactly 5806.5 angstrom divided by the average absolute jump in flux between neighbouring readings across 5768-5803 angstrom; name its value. 65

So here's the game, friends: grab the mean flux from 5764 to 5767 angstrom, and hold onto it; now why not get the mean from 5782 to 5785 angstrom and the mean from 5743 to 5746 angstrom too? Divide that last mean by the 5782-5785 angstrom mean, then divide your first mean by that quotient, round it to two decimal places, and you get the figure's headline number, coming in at 0.91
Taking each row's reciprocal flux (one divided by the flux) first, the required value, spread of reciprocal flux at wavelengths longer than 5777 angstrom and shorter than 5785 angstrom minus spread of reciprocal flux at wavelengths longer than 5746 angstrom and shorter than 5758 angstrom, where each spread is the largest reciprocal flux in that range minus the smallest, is -0.13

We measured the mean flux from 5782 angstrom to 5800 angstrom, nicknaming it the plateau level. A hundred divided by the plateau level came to 97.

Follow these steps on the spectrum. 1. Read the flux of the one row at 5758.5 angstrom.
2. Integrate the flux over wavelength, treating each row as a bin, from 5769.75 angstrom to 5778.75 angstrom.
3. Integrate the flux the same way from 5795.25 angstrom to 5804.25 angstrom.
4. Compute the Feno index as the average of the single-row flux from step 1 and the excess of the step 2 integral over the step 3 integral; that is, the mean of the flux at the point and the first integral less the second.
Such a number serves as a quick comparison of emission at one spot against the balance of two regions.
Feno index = 0.69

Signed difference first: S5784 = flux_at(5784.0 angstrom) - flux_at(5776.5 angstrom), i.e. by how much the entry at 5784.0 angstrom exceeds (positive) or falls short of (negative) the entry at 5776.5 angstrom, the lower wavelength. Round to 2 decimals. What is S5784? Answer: -0.15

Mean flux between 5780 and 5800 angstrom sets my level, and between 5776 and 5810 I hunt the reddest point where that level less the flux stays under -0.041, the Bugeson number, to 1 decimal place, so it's 5803.5 angstrom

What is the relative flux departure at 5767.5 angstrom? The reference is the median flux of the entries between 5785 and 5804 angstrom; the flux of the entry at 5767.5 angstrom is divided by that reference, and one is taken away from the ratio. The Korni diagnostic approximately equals 0.019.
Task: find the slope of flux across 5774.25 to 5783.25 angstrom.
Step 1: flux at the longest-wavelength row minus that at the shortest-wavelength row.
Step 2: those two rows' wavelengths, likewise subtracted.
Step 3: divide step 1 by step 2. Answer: -0.020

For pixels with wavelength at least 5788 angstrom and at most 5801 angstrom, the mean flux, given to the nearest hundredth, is 1.05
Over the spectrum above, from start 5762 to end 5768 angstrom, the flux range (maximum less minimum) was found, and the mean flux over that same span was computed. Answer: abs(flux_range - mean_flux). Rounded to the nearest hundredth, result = 1.01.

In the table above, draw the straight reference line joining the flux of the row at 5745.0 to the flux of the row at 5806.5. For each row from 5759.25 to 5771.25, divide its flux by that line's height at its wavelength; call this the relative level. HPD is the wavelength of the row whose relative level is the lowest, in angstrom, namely 5760.0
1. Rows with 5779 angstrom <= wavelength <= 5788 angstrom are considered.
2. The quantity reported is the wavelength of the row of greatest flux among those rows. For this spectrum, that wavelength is 5779.5 angstrom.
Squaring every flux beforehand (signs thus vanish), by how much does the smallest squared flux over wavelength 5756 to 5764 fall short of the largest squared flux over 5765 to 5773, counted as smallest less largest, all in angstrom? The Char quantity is -0.57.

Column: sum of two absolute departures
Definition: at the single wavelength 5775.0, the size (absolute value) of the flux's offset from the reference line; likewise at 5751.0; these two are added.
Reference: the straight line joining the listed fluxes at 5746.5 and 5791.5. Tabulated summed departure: 0.12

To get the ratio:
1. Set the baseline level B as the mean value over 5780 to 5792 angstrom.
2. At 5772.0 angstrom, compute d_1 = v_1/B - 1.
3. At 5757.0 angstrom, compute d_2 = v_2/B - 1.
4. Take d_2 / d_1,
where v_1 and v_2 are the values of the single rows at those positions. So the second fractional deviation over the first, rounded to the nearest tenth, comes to -1.0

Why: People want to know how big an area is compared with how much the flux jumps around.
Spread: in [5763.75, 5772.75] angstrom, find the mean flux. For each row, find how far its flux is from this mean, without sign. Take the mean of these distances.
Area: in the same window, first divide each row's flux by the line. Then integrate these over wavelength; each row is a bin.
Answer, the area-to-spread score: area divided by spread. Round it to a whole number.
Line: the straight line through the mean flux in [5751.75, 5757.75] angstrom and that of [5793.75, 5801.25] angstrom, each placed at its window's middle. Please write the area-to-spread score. 288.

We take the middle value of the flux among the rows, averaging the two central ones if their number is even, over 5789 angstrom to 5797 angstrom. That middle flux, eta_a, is 1.05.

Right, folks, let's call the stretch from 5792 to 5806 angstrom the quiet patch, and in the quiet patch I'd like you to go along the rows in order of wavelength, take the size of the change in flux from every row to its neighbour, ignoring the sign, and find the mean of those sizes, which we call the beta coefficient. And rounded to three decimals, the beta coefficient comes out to 0.011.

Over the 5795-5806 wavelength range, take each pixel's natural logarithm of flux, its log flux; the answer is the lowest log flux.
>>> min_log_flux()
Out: 0.04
